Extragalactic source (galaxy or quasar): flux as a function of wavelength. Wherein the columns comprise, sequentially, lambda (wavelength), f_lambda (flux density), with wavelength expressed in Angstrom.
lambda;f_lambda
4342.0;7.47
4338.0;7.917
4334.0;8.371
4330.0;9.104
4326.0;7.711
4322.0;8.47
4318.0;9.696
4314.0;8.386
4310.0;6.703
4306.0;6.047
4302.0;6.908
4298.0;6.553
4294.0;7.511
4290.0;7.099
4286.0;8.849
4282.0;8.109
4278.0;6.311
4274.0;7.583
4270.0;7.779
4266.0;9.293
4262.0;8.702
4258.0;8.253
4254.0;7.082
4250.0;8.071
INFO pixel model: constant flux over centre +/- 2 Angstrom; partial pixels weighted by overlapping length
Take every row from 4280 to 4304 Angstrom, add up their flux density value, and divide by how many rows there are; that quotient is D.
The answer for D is 7.50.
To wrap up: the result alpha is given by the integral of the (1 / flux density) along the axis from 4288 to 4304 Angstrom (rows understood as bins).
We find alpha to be 2.29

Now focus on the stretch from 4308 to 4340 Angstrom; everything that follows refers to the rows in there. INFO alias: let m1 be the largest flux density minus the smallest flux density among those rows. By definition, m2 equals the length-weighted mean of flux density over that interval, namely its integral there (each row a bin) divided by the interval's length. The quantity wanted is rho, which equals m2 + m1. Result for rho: 11.3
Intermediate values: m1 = 2.99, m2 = 8.3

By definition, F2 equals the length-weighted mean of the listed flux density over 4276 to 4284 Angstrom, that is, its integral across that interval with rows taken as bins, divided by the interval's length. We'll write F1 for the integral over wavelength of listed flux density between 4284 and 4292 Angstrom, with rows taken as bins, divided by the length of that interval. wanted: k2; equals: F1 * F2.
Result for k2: 57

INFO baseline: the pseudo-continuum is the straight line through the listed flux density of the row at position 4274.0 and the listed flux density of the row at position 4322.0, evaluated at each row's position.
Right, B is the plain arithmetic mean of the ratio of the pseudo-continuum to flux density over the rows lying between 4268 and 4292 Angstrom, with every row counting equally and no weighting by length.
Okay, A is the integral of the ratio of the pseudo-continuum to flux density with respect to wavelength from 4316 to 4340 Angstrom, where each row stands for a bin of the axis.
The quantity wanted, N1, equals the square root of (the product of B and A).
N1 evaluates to 5.0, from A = 24.3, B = 1.02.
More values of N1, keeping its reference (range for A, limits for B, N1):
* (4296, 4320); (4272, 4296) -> 5.3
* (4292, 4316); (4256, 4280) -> 5.2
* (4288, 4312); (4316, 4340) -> 5.4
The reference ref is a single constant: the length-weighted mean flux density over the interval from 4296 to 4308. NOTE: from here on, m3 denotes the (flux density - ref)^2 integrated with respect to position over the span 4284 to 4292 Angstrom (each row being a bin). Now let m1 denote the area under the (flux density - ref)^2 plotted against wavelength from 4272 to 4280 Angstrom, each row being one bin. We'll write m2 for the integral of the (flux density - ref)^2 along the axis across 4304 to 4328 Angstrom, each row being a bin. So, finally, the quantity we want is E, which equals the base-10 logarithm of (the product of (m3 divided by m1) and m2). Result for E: 2.6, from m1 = 5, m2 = 77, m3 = 23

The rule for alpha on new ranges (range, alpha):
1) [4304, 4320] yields 2.15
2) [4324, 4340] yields 1.94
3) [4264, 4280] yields 2.11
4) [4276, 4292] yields 2.14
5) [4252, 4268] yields 1.94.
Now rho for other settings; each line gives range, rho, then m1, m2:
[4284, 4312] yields 9.9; 2.80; 7.1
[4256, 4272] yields 10.0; 1.51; 8.5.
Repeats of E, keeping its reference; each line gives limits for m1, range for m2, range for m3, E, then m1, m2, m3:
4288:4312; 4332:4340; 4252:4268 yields 2.3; 7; 22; 64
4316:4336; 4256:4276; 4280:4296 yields 1.4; 103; 74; 38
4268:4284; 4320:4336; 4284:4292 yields 1.8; 22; 62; 23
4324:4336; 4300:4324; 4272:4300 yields 1.8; 47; 72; 43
